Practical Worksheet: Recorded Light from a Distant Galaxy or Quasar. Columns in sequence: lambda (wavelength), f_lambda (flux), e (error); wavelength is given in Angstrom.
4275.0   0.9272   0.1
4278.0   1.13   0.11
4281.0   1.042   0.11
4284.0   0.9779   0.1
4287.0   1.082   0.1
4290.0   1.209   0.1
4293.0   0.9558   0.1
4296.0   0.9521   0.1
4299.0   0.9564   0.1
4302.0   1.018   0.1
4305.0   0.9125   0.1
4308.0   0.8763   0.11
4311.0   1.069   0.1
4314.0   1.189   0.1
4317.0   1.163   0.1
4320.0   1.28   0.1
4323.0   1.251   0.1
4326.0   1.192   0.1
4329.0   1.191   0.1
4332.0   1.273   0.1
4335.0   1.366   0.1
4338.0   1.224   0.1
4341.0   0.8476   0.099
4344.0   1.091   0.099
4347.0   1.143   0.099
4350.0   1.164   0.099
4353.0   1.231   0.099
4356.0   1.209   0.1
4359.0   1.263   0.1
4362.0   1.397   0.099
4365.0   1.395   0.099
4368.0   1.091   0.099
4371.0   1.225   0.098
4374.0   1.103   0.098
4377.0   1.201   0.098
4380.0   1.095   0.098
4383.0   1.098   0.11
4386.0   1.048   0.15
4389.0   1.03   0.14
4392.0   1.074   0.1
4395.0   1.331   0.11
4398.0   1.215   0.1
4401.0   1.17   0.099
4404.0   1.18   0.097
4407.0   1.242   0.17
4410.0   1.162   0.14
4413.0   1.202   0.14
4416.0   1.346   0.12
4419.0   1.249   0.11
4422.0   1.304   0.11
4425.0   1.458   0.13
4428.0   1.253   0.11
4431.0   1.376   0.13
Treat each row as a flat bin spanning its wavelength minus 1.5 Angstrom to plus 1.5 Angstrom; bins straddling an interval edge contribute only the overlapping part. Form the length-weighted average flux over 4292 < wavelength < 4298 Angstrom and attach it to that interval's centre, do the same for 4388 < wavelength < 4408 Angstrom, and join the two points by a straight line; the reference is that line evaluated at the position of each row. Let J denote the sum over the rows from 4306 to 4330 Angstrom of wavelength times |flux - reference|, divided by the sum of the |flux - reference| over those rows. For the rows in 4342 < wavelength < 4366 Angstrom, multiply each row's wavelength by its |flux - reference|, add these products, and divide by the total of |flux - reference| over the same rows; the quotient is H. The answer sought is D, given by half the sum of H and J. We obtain 4339.0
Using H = 4358.3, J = 4319.7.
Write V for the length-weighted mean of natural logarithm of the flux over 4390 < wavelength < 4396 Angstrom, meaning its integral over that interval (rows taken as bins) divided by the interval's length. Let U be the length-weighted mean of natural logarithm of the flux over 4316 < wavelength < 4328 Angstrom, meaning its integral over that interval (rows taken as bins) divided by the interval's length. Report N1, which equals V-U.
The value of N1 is -0.04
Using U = 0.20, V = 0.16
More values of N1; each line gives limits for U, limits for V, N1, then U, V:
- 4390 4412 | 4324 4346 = -0.03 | 0.17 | 0.15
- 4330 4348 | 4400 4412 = 0.04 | 0.14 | 0.17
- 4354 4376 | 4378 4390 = -0.14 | 0.21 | 0.07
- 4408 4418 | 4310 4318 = -0.08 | 0.21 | 0.13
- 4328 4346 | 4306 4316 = -0.11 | 0.14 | 0.04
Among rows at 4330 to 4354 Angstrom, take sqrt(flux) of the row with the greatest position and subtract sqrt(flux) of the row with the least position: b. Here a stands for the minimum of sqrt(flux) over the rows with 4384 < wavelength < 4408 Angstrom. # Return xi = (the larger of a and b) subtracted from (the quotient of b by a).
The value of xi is -1.03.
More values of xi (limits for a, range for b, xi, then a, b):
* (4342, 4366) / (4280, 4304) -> -1.06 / 1.04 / -0.01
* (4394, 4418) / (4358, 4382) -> -1.15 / 1.08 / -0.08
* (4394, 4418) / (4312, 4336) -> -1.01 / 1.08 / 0.08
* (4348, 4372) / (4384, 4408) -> -0.96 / 1.04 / 0.09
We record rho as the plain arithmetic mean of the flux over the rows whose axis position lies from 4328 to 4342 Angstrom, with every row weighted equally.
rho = 1.18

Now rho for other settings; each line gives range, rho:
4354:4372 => 1.26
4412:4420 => 1.27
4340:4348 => 1.03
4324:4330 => 1.19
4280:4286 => 1.01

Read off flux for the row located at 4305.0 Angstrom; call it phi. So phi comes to 0.9125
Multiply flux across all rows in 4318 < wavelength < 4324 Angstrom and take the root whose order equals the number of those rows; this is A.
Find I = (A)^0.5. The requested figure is 1.12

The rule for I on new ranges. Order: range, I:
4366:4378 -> 1.07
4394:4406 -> 1.11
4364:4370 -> 1.11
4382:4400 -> 1.06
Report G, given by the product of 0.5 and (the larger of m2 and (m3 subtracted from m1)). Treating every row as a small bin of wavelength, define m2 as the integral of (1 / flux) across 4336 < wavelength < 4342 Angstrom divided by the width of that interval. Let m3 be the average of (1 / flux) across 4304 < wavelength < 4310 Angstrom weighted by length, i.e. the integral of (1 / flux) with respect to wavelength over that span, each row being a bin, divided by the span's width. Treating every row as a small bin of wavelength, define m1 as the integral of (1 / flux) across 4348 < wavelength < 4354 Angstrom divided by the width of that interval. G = 0.48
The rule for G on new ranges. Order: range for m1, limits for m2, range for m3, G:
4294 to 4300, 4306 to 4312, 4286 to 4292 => 0.53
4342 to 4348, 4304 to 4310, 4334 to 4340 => 0.55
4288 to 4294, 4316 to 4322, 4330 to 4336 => 0.41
